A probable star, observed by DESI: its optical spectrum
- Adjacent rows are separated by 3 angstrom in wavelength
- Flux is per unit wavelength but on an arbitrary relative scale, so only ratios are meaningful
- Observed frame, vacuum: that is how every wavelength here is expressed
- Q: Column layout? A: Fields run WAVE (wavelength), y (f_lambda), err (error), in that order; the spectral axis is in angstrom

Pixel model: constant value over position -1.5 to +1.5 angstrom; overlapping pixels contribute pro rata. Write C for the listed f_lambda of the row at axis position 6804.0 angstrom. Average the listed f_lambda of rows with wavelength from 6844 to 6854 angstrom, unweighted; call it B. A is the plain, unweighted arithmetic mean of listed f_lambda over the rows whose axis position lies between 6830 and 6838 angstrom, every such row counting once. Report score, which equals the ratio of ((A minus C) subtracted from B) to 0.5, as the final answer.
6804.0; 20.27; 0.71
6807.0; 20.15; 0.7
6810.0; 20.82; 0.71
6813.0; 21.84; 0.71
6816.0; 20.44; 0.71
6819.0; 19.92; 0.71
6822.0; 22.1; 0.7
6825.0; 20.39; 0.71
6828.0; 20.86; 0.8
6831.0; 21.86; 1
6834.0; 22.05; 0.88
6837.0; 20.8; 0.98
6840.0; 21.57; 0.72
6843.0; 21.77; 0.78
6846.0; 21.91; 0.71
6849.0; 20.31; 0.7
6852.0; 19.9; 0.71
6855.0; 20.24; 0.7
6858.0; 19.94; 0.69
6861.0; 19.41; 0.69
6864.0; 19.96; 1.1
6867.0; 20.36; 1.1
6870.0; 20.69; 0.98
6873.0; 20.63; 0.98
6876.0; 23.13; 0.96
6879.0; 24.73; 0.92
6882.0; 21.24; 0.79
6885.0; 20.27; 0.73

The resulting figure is 39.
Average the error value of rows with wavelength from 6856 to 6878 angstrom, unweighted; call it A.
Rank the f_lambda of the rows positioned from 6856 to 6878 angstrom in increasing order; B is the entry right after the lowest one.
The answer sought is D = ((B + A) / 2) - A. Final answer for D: 9.51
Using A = 0.93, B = 19.94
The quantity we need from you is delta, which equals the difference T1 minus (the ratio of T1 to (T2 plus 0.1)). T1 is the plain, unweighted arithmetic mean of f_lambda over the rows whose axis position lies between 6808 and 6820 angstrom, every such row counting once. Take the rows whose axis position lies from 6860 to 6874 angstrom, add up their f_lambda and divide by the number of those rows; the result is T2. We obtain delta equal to 19.7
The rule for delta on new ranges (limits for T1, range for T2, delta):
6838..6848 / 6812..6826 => 20.7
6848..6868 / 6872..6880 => 19.1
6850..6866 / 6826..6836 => 19.0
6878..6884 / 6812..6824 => 21.9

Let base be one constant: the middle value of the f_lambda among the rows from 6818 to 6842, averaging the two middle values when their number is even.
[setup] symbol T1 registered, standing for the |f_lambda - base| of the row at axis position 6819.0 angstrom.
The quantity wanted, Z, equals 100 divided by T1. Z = 77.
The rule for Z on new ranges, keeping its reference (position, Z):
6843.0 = 180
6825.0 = 121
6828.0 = 282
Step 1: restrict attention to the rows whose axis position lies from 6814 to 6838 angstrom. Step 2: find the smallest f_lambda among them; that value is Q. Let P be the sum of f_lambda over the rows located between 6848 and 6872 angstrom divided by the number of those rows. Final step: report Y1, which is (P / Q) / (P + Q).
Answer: 0.0252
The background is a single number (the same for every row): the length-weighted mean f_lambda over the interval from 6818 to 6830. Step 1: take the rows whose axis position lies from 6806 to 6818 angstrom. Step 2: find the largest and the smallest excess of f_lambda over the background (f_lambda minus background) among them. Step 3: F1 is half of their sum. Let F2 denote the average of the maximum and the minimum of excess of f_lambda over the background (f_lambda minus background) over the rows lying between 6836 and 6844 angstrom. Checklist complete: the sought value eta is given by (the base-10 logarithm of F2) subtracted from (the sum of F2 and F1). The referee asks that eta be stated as 0.9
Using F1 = 0.1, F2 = 0.4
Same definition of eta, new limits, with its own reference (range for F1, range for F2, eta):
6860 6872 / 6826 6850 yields 0.0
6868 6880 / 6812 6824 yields 2.8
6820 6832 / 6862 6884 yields 1.6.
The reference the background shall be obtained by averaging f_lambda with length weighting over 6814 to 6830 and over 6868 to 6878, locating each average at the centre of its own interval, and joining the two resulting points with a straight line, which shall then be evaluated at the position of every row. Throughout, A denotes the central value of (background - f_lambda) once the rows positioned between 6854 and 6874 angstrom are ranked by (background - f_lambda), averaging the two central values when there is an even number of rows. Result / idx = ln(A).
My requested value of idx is 0.1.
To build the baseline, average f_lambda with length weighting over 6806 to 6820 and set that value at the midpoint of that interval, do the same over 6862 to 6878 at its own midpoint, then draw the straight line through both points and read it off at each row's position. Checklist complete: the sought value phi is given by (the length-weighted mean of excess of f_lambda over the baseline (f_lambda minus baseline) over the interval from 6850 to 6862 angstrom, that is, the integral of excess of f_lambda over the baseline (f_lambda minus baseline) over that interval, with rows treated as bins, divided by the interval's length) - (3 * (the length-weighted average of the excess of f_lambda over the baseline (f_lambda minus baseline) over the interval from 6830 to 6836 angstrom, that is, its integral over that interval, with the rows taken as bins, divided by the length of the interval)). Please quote -4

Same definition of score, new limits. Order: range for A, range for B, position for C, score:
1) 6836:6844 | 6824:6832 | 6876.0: 46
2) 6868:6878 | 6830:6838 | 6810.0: 42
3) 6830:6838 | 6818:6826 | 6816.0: 39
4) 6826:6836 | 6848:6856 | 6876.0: 43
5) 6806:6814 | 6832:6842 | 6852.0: 41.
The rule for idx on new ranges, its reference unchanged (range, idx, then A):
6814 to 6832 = -1.8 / 0.2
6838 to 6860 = -0.1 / 0.9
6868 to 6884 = -0.7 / 0.5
